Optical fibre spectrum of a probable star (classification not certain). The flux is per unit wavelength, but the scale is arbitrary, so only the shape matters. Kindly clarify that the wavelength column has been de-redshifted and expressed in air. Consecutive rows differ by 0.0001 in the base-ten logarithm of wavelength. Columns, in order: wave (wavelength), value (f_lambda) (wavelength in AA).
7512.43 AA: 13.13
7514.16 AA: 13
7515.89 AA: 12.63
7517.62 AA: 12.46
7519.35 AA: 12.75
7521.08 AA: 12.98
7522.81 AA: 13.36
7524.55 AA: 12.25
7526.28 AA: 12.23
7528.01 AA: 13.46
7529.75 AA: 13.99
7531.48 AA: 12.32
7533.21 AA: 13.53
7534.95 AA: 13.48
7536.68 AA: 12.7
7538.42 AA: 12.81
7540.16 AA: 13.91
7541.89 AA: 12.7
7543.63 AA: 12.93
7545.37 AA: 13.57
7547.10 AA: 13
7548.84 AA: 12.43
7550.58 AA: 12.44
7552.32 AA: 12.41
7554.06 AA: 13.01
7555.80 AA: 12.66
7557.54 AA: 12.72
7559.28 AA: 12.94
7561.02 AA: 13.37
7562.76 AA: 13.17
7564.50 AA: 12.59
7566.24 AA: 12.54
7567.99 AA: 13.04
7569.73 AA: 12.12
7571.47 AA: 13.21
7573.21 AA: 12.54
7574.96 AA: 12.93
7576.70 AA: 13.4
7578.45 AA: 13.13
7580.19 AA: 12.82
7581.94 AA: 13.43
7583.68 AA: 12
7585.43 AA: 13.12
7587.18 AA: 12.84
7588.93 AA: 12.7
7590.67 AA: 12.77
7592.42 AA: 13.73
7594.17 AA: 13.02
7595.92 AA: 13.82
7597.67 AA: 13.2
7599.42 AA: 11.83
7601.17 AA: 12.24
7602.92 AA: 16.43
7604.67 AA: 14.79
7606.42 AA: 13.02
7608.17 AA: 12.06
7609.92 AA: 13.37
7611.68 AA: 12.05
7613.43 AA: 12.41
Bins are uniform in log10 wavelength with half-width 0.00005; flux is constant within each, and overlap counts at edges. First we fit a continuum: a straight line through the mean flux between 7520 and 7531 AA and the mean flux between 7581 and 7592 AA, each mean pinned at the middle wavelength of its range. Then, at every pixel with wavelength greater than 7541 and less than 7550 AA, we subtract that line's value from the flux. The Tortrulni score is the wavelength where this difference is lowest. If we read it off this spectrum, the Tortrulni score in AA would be 7548.84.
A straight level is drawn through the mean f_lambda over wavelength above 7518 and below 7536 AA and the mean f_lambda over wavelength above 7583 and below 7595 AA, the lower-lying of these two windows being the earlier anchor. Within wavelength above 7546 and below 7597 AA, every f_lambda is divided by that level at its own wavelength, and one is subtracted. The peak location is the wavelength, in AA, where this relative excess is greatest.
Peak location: 7595.92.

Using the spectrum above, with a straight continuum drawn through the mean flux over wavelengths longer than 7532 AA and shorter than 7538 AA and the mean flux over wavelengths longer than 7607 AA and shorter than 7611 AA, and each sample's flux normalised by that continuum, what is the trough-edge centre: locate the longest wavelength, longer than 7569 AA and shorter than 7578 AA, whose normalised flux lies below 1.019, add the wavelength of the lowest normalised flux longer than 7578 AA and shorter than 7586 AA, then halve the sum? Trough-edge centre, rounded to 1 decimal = 7579.3 AA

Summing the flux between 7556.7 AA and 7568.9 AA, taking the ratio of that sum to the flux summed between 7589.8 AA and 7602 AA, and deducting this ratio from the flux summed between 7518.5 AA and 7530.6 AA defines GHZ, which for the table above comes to 90.0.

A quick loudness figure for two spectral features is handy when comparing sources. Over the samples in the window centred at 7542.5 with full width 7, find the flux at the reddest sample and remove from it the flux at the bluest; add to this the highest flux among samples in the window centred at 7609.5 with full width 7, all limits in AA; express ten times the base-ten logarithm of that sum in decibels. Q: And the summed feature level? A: 11.1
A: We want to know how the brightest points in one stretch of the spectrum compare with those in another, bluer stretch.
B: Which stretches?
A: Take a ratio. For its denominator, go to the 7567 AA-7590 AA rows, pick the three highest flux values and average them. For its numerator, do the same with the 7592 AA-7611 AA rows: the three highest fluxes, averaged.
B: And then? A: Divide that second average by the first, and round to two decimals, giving 1.12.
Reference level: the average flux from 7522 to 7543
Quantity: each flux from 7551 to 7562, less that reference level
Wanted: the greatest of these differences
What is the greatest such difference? 0.31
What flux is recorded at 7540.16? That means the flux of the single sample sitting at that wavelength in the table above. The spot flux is 13.91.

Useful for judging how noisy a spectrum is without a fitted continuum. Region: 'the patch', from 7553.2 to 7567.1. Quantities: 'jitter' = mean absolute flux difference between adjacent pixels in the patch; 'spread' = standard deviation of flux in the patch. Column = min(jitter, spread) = 0.27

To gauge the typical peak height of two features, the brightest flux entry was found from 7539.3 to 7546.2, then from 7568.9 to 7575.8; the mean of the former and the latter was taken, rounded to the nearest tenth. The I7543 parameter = 13.6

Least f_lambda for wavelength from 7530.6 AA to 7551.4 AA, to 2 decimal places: 12.32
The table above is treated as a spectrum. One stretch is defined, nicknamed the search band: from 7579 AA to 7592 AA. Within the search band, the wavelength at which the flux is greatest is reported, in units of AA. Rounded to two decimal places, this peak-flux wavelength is 7581.94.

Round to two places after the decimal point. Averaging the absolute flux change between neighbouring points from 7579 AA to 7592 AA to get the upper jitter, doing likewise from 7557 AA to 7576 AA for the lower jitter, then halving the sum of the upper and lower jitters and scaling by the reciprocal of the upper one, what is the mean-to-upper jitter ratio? 0.92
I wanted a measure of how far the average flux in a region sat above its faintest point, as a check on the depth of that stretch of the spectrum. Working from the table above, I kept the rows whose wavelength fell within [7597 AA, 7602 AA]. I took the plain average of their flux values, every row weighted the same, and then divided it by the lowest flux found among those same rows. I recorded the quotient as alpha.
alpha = 1.05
